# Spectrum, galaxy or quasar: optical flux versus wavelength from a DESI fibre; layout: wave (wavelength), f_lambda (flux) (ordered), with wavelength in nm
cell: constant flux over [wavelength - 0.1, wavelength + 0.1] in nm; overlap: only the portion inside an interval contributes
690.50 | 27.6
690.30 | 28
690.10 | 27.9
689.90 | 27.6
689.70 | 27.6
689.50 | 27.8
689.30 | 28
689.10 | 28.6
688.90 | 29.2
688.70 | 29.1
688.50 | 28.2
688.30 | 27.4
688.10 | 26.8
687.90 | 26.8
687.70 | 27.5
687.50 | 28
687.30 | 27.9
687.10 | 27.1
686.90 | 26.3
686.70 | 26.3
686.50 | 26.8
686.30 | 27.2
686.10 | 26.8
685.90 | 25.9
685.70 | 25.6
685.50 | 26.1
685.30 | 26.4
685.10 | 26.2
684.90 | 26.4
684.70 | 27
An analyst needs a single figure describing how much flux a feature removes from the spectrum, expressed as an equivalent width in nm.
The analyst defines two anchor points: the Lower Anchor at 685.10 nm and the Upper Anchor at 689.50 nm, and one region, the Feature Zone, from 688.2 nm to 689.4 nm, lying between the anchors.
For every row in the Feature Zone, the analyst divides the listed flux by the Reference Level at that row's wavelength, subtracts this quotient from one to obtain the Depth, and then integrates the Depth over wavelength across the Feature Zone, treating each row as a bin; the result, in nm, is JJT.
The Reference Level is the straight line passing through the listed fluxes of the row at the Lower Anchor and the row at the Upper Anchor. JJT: -0.038 nm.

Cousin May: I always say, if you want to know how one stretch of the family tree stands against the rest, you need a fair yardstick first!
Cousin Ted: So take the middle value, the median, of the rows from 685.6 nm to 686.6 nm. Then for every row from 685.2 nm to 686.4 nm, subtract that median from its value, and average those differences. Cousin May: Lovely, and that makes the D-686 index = -0.5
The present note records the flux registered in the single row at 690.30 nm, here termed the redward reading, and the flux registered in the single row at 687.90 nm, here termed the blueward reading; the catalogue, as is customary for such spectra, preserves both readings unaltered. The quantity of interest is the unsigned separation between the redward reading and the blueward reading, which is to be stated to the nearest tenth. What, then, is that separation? 1.2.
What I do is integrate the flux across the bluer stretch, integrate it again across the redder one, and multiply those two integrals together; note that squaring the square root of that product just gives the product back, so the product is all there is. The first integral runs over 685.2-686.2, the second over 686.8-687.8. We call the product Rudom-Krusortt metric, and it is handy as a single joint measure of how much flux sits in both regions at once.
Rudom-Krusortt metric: 716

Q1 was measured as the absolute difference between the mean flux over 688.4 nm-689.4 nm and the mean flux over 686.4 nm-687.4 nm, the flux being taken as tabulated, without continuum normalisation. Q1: 1.7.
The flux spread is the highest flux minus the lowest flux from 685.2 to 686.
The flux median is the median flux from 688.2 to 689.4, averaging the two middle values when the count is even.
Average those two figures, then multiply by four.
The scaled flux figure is 58.4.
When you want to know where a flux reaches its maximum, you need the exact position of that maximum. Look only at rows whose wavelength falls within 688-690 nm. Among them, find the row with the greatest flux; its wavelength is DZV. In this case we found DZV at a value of 688.90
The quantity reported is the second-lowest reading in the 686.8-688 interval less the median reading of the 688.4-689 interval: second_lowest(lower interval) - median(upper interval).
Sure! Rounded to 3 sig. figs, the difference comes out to -2.30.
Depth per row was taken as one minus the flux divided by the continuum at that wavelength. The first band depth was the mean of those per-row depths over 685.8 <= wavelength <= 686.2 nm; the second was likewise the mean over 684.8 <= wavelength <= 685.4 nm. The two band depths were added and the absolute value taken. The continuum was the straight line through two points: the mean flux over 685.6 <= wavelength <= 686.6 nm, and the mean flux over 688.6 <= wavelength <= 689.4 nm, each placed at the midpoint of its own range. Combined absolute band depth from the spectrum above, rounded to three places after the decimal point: 0.024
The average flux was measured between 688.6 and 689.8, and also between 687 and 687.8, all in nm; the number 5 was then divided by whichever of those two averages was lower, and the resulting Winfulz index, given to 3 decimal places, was 0.181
